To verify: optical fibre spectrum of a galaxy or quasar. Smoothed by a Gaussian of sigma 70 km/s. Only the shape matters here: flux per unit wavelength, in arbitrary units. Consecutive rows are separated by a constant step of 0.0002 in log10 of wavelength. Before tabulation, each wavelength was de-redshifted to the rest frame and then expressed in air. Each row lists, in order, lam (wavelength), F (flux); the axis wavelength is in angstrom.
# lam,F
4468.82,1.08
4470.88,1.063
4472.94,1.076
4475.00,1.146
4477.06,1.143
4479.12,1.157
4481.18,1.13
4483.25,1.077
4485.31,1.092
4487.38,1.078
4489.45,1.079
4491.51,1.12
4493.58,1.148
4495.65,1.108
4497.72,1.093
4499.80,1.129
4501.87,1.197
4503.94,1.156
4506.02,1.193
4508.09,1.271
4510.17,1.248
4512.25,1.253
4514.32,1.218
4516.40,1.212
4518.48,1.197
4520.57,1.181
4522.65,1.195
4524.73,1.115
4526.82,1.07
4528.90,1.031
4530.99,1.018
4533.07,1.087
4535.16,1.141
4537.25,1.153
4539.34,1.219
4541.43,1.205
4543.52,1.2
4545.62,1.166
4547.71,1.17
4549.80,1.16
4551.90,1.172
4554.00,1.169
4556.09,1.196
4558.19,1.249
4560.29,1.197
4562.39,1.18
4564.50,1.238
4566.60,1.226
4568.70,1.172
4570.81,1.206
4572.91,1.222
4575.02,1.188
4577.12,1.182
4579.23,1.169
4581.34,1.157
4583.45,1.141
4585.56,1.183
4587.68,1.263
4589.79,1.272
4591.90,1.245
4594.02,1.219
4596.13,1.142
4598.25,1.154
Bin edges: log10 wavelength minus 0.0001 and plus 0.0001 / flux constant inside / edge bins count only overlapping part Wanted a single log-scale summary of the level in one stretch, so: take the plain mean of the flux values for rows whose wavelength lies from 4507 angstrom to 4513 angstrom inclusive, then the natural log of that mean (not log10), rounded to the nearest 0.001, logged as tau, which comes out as 0.229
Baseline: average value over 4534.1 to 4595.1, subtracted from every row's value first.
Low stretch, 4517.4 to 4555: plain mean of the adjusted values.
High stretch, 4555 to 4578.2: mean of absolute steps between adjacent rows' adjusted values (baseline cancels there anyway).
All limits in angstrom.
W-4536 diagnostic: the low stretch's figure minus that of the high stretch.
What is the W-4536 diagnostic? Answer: -0.082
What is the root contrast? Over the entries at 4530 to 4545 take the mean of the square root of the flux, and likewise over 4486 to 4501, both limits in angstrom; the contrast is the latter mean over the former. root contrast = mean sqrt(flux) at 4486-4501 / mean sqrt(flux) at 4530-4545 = 0.98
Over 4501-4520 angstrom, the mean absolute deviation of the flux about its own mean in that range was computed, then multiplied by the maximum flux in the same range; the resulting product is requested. 0.035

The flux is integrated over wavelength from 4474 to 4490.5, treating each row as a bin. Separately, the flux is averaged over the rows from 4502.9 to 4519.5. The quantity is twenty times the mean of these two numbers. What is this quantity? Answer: 196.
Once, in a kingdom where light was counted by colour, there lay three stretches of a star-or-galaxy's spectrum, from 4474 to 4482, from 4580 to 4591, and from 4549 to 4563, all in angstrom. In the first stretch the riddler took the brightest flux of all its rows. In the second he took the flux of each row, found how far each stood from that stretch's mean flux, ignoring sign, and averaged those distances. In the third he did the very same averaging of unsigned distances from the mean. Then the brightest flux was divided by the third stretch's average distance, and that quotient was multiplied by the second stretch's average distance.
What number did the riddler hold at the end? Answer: 2.8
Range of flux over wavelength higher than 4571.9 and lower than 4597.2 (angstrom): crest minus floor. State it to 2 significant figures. 0.13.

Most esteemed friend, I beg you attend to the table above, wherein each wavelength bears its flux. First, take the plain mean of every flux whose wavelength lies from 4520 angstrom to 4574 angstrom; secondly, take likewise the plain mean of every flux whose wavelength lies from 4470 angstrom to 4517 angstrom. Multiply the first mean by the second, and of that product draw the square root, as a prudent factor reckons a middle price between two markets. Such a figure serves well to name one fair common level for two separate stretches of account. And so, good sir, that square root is 1.16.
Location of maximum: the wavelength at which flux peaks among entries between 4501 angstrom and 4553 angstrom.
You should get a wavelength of 4508.09 angstrom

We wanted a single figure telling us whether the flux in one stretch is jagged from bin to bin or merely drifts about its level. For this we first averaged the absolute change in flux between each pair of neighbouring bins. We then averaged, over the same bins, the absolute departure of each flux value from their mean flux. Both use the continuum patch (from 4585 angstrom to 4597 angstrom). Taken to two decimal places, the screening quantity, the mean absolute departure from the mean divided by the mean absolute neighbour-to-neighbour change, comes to 0.90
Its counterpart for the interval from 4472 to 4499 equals 1.01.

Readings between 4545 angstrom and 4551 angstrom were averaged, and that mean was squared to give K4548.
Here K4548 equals 1.36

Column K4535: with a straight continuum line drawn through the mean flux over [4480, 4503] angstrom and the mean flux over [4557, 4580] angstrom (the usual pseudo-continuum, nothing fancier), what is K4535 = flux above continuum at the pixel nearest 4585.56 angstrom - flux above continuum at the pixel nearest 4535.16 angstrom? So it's -0.02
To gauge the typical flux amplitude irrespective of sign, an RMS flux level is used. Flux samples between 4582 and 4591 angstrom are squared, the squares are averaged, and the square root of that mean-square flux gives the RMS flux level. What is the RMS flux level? 1.22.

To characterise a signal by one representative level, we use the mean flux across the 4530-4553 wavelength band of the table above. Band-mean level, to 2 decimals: 1.15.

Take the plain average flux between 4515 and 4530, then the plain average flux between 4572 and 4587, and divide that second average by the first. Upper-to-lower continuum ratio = 1.03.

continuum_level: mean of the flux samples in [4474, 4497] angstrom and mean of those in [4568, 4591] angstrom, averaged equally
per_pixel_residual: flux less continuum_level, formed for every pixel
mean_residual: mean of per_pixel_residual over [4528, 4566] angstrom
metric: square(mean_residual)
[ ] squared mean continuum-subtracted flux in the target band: 0.0001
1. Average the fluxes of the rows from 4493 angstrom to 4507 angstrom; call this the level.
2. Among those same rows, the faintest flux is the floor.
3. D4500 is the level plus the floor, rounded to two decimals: 2.24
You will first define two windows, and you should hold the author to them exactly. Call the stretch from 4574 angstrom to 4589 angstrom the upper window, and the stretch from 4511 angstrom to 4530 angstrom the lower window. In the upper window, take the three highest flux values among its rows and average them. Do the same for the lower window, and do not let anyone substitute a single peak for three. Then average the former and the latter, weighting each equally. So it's 1.22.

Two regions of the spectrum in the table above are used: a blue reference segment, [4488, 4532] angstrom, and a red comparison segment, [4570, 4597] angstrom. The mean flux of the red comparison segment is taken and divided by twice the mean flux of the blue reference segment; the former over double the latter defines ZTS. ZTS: 0.520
